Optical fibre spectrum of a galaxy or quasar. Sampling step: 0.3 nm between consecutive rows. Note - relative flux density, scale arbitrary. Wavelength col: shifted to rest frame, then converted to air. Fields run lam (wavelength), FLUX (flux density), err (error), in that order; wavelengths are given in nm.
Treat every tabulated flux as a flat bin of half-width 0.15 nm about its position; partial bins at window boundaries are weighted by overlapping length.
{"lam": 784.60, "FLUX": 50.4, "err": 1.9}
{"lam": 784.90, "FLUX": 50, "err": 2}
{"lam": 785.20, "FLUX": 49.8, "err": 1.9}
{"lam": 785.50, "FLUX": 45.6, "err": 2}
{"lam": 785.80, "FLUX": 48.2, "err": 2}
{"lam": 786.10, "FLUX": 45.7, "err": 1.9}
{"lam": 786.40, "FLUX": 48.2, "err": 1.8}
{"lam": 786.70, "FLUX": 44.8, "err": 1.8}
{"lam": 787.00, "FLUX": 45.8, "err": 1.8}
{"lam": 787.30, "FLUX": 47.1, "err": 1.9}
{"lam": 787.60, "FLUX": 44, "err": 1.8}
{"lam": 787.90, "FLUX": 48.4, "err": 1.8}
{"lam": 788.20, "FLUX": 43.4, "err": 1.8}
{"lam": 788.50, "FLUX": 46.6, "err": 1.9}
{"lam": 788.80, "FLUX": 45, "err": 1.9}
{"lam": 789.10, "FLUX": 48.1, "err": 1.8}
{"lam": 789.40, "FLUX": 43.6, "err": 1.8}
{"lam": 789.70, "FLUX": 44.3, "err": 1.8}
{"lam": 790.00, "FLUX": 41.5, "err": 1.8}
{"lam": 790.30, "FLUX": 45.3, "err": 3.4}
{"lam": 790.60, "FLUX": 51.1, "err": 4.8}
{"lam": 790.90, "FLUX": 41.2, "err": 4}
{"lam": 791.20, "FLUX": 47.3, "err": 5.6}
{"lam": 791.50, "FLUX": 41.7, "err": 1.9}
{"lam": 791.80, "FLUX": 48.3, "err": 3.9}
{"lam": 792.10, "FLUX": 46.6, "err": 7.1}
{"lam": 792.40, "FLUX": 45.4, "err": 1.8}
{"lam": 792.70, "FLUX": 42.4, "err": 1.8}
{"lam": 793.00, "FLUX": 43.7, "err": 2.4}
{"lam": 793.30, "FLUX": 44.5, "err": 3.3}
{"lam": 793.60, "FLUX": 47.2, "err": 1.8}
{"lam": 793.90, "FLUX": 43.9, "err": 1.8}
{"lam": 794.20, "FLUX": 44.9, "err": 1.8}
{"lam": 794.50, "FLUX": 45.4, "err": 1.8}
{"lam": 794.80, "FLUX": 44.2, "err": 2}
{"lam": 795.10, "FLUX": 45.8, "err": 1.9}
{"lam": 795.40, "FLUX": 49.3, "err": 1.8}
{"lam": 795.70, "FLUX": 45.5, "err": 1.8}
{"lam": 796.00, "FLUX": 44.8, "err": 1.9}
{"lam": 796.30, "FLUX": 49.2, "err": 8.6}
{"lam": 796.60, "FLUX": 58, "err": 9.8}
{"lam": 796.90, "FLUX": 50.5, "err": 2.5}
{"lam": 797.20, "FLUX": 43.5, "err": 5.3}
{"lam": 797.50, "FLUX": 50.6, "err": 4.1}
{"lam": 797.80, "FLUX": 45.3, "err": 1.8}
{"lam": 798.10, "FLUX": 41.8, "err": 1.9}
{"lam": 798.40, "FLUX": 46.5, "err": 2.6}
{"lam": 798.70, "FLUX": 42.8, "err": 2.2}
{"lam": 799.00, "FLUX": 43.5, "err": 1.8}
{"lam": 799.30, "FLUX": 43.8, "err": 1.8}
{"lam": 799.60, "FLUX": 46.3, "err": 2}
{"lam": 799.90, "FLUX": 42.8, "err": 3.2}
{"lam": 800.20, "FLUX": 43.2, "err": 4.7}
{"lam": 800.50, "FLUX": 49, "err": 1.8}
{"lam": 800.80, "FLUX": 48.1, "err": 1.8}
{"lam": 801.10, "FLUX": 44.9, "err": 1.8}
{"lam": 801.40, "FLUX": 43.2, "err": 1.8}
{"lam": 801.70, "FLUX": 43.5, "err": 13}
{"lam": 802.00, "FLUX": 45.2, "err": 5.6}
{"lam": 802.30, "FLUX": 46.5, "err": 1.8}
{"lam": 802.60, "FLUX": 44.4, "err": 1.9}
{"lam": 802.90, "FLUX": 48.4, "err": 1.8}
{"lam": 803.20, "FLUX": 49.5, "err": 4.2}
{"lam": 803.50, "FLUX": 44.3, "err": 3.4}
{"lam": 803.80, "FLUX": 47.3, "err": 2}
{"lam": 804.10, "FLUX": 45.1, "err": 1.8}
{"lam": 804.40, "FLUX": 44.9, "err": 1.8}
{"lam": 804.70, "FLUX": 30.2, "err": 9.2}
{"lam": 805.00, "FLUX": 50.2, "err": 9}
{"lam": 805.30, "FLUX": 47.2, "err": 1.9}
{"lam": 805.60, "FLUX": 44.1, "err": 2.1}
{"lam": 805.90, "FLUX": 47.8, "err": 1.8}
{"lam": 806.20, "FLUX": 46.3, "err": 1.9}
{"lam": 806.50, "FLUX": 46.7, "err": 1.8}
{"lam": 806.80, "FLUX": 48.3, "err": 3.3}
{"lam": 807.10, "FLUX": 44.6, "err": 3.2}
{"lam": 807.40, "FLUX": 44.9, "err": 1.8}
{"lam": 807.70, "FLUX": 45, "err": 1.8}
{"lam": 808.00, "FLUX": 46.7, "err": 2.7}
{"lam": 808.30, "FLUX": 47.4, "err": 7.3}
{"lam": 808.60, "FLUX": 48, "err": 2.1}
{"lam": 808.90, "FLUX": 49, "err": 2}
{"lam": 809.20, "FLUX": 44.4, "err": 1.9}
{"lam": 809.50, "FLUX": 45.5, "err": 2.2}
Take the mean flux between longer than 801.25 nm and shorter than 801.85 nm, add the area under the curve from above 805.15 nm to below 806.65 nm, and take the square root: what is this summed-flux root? 10.63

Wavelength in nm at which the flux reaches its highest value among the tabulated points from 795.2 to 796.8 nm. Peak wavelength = 796.60 nm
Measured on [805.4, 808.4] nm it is 806.80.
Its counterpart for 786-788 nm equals 787.90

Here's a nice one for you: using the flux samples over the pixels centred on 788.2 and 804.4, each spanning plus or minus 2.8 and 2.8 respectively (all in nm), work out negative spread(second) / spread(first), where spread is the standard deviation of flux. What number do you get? -1.68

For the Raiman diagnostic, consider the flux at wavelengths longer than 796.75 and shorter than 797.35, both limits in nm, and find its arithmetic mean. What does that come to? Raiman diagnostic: 47.0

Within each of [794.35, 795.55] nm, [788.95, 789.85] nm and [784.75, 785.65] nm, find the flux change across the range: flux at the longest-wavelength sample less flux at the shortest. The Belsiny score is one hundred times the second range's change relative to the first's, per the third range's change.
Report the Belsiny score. 22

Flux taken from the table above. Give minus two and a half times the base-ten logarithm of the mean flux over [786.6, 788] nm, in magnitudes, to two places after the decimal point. -4.16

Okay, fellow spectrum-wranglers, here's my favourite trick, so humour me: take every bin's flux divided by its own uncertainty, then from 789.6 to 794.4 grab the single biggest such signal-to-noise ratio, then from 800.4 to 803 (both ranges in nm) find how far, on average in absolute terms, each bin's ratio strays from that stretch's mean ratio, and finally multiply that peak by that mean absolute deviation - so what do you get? 180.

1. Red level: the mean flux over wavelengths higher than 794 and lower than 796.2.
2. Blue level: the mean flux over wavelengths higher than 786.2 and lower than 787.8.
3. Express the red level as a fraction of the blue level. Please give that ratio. 0.99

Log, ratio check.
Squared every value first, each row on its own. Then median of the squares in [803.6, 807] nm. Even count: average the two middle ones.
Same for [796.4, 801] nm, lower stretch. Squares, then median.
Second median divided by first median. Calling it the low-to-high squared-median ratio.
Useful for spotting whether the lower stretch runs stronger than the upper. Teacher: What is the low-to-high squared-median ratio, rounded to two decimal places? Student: 0.94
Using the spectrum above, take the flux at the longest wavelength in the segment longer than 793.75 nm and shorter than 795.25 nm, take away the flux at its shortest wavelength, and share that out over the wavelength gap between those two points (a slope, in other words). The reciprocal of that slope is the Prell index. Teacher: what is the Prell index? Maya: 0.63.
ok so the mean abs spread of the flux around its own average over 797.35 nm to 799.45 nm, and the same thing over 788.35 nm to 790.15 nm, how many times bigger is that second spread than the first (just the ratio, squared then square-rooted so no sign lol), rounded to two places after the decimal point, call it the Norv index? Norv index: 0.78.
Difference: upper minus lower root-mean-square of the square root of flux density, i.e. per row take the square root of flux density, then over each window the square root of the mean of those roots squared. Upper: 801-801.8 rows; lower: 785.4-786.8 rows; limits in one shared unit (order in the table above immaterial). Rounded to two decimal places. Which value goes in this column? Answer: -0.20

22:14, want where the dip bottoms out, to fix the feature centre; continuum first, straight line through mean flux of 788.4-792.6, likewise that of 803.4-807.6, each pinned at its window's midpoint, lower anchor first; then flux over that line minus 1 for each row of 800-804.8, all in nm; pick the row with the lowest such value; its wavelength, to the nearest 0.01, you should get 804.70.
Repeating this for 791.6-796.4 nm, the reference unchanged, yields 792.70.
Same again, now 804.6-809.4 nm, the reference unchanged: 804.70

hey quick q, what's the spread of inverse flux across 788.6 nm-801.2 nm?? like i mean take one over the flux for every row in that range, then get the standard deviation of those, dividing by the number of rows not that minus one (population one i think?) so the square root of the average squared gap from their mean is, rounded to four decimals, 0.0014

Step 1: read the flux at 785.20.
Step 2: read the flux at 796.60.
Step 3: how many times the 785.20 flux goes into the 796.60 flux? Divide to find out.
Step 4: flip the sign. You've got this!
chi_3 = -1.16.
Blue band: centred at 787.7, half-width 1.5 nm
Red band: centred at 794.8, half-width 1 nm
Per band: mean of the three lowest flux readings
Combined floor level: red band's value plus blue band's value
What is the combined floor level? 88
